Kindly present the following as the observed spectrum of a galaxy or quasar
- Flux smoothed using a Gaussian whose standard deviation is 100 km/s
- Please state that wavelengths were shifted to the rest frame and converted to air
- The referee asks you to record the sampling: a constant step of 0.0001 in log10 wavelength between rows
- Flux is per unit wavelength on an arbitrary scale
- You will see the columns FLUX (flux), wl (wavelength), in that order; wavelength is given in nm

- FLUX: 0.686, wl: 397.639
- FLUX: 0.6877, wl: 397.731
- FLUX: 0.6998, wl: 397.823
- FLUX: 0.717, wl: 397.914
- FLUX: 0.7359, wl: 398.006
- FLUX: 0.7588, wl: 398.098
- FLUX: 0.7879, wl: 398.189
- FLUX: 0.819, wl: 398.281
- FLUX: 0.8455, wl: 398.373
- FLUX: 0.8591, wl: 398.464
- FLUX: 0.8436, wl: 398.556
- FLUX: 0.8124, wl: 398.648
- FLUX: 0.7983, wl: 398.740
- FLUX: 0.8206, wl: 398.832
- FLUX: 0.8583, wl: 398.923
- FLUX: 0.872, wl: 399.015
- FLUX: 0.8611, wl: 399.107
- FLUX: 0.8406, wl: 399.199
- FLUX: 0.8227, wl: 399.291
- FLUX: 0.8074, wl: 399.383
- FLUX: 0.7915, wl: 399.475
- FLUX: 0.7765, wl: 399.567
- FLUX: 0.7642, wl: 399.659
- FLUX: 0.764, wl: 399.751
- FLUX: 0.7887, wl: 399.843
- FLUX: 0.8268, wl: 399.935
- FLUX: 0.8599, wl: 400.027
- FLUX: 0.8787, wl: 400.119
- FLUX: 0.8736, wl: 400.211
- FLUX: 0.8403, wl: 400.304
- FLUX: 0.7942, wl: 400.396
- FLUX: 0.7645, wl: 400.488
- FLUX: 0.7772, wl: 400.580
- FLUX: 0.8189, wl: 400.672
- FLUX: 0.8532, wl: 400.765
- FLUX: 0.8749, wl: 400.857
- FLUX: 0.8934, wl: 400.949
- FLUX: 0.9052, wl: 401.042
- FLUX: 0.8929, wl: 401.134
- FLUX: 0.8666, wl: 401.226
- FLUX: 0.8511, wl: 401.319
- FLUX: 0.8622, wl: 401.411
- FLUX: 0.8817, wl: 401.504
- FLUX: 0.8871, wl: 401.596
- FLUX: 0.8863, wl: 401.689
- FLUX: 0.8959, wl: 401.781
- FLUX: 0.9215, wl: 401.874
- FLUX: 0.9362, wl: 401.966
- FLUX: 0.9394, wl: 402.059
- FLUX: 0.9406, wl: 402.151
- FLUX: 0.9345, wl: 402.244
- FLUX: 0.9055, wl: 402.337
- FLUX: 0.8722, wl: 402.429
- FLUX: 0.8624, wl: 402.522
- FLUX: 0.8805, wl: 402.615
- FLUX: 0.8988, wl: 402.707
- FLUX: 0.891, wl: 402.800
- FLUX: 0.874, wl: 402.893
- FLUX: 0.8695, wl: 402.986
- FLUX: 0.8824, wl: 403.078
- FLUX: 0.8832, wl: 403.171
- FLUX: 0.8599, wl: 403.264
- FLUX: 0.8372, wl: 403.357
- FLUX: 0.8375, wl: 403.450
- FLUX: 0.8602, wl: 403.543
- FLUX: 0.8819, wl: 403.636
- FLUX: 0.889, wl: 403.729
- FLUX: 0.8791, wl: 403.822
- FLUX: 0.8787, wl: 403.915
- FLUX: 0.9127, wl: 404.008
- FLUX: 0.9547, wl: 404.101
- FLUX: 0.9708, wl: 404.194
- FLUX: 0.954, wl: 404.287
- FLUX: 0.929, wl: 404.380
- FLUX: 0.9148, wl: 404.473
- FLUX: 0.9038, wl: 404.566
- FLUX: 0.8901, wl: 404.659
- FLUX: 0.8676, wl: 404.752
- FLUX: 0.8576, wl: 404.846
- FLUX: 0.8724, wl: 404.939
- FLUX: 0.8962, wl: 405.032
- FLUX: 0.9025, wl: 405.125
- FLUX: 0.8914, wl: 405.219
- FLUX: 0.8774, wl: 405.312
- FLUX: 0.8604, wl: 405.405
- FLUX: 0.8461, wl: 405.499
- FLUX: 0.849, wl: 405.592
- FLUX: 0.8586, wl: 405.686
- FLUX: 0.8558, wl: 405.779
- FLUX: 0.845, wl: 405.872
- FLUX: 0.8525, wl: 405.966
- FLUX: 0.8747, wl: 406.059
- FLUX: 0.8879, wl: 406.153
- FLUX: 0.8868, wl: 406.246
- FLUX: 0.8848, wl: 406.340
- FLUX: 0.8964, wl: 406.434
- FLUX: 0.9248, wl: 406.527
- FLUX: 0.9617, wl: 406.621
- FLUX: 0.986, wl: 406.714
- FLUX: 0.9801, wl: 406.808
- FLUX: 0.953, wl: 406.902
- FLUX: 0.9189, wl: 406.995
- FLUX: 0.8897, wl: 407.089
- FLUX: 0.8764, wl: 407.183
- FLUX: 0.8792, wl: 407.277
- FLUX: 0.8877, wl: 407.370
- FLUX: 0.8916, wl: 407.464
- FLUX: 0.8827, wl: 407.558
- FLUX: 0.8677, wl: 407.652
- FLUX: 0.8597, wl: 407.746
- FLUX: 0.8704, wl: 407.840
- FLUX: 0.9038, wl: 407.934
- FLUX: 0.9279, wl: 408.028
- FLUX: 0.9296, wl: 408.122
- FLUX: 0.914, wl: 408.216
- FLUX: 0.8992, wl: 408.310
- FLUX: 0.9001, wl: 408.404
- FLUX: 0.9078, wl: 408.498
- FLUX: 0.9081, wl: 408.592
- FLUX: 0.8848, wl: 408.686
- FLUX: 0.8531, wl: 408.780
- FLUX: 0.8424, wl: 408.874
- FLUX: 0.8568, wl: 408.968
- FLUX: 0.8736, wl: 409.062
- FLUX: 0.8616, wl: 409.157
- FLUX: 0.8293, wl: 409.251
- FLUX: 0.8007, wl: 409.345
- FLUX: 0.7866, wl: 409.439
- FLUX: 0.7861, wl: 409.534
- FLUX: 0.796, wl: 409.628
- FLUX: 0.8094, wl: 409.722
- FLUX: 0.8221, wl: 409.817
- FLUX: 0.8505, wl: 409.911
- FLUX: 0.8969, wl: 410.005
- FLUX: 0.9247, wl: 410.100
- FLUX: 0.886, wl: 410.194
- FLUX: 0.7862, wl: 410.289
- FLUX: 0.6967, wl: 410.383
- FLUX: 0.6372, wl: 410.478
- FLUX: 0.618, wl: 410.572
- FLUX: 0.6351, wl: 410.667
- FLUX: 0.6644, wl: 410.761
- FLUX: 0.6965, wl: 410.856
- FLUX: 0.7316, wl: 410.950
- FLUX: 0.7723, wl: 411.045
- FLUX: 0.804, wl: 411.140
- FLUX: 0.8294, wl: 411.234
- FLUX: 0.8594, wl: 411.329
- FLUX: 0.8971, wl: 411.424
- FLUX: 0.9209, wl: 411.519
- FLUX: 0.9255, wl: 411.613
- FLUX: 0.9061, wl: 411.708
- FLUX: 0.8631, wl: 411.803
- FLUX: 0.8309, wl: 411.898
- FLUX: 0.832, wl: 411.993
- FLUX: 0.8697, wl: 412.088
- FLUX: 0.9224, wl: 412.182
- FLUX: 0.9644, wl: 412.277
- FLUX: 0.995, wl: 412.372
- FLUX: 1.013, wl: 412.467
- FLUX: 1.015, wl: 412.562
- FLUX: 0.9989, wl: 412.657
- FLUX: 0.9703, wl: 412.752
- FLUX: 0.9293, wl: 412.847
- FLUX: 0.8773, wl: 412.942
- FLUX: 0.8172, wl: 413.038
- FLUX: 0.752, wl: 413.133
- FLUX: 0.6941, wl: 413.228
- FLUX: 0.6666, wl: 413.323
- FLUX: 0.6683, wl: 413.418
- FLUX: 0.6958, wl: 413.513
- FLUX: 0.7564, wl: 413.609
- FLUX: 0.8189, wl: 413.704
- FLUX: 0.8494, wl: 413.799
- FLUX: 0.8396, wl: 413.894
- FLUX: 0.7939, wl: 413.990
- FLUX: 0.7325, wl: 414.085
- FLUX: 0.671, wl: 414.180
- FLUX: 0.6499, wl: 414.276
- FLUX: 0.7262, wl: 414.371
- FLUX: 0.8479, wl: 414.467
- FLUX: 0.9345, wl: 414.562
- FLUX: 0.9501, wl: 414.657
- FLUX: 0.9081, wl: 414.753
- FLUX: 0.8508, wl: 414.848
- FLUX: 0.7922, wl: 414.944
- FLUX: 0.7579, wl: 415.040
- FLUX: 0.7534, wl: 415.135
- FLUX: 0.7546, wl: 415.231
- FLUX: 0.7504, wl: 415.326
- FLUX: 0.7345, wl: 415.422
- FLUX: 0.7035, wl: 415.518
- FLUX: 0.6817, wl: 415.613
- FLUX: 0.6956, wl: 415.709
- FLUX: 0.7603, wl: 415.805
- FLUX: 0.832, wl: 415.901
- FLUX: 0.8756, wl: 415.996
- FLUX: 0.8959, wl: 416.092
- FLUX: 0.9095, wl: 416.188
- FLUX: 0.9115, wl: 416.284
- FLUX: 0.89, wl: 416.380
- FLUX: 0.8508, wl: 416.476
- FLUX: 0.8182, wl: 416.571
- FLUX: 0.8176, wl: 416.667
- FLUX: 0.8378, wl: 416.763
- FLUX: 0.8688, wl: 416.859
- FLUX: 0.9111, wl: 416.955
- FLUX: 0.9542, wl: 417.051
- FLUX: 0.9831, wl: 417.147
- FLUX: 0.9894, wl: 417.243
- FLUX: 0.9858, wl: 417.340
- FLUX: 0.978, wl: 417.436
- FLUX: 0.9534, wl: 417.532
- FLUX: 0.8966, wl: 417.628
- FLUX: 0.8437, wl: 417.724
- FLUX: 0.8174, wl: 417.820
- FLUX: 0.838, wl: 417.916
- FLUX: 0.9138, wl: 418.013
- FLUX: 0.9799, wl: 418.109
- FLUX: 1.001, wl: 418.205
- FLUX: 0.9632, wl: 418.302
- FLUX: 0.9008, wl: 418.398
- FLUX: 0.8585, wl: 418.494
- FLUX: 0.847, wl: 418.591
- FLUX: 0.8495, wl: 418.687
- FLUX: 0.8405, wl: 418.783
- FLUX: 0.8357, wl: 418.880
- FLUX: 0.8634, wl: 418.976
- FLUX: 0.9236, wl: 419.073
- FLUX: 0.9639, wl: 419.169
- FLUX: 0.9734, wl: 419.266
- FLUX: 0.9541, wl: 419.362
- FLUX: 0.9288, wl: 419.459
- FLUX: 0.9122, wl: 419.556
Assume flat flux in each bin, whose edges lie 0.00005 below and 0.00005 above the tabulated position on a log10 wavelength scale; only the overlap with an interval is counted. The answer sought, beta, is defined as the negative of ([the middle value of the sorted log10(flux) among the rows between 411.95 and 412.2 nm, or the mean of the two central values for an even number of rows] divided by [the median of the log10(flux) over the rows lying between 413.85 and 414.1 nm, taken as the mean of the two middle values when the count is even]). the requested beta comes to -0.6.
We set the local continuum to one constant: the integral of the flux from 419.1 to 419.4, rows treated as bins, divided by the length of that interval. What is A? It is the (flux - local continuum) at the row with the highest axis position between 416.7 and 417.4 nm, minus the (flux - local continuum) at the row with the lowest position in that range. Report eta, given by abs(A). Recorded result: 0.15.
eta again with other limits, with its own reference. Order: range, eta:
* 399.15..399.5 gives 0.05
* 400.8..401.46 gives 0.01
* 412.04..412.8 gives 0.10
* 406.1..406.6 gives 0.04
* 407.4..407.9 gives 0.02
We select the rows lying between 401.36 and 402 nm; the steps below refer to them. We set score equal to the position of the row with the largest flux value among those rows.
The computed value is 401.966 nm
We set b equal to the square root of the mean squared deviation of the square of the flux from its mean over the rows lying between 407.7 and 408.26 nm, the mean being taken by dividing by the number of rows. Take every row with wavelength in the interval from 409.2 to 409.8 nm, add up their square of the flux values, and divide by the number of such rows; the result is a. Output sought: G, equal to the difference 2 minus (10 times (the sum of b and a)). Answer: -4.9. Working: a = 0.64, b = 0.048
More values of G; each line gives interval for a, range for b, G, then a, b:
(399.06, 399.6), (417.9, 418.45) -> -5.7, 0.67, 0.101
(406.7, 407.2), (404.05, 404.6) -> -7.2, 0.87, 0.045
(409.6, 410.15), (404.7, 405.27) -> -5.5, 0.72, 0.029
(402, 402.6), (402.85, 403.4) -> -6.5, 0.83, 0.027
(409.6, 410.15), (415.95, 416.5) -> -5.6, 0.72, 0.037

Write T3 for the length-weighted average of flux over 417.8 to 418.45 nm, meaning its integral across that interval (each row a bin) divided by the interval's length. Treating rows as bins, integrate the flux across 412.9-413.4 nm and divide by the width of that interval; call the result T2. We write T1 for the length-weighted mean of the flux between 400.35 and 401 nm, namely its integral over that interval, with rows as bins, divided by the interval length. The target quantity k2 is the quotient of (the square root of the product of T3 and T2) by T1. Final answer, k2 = 1.009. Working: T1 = 0.83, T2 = 0.75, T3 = 0.92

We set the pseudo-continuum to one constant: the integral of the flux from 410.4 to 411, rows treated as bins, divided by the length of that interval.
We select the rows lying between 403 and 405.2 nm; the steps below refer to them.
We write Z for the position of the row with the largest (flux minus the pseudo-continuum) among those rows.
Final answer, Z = 404.194 nm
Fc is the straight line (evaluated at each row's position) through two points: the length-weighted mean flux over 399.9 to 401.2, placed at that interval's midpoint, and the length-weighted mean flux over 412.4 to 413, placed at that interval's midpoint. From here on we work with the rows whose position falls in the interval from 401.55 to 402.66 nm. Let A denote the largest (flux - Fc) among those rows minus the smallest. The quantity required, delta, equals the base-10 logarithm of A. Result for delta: -1.09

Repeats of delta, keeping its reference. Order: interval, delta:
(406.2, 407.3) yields -0.94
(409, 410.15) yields -0.88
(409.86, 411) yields -0.51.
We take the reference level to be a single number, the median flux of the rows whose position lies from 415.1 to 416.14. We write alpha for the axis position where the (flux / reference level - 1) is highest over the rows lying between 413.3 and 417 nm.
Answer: 414.657 nm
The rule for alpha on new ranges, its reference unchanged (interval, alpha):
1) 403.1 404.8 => 404.194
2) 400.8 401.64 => 401.042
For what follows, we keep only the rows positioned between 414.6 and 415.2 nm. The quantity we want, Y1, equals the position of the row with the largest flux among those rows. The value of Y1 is 414.657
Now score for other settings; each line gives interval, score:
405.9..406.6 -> 406.527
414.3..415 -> 414.657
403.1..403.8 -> 403.729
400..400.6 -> 400.119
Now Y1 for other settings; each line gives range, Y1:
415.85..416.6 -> 416.284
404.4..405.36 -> 404.473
